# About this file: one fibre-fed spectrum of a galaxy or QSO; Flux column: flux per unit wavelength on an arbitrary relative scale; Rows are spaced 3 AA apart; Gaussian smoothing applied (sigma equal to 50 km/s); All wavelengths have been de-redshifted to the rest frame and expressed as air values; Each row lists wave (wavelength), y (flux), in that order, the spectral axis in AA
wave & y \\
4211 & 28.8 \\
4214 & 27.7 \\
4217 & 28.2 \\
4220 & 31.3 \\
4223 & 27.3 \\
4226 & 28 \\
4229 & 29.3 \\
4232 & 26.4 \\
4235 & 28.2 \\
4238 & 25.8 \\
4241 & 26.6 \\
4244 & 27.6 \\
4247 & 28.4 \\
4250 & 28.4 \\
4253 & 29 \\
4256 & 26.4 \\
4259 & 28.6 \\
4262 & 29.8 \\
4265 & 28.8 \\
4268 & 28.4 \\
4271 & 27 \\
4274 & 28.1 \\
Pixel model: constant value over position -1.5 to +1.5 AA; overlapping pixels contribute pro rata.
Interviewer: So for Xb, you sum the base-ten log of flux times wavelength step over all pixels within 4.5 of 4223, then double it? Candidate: 26.3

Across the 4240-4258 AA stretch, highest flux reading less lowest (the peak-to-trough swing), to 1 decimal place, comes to 2.6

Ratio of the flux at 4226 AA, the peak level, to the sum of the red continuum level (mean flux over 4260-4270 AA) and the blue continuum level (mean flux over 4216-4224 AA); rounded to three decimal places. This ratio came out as 0.483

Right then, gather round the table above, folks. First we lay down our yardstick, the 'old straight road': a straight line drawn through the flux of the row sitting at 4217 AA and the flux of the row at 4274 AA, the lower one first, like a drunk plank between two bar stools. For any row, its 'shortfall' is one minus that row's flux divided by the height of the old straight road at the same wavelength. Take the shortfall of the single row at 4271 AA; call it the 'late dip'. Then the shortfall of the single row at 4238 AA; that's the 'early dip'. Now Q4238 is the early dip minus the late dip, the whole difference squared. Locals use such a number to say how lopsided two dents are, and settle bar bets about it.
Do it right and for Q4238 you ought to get 0.0020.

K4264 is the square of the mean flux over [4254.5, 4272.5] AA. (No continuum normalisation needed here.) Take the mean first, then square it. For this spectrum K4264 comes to 793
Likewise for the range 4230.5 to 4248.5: 738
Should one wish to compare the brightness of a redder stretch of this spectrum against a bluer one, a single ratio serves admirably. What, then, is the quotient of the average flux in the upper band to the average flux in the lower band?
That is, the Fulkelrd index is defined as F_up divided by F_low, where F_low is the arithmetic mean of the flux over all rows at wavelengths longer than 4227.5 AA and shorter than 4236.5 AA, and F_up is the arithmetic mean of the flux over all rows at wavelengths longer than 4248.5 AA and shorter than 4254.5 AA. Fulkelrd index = 1.03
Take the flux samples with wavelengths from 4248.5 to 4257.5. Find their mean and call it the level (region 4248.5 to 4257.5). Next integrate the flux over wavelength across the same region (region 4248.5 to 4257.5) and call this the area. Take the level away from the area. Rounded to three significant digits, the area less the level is 223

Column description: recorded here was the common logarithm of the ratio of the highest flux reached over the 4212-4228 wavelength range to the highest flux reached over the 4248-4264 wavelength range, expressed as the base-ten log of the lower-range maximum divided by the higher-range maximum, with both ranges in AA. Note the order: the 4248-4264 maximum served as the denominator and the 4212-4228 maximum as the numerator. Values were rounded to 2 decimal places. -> 0.02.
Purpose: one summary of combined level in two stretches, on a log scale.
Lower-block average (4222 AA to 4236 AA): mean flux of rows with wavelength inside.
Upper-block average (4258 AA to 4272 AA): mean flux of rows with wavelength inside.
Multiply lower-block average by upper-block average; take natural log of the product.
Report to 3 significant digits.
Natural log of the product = 6.68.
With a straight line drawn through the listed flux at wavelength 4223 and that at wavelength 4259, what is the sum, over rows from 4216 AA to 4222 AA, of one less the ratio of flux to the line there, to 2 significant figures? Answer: -0.19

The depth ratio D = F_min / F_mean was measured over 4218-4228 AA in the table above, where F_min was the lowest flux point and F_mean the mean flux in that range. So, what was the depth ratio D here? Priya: 0.946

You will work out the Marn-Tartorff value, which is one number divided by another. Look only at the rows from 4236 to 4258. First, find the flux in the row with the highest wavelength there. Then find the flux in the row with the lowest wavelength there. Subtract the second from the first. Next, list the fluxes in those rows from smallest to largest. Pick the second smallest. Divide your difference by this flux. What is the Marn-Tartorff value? 0.023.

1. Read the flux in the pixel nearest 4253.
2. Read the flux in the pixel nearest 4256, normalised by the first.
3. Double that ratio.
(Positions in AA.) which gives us 1.82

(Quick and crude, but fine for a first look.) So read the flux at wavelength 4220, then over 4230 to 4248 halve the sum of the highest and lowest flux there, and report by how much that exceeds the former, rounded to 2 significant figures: -4.2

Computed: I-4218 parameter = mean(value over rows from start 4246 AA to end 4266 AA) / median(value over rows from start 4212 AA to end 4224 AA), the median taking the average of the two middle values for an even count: 1.02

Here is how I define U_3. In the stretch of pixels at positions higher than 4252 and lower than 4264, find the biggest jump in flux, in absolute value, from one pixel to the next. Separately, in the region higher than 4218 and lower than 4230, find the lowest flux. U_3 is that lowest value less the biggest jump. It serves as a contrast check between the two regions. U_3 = 24.7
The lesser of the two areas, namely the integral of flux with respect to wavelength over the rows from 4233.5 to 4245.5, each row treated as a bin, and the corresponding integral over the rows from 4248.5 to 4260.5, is 325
